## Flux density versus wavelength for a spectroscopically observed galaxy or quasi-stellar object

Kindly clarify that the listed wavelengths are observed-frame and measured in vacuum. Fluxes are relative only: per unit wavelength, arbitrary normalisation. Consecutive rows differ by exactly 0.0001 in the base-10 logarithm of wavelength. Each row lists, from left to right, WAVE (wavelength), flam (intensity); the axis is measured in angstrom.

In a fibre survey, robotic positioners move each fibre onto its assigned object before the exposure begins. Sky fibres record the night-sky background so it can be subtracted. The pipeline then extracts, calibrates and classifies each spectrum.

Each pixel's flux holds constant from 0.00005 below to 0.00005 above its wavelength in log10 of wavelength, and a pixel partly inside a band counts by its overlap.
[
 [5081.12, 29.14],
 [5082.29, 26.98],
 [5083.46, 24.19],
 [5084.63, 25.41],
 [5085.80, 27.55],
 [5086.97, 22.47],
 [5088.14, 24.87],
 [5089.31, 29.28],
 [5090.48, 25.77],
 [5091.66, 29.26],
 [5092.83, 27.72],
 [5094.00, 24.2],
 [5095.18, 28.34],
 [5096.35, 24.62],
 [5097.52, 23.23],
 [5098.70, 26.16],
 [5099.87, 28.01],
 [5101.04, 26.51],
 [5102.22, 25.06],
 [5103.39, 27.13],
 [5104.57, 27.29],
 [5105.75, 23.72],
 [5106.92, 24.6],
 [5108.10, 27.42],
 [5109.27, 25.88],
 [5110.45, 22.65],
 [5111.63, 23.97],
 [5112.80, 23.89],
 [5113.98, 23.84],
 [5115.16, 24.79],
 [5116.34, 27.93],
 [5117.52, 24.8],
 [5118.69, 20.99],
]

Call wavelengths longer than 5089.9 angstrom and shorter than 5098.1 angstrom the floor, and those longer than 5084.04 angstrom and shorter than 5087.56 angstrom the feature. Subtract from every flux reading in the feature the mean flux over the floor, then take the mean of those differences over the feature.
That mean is -1.0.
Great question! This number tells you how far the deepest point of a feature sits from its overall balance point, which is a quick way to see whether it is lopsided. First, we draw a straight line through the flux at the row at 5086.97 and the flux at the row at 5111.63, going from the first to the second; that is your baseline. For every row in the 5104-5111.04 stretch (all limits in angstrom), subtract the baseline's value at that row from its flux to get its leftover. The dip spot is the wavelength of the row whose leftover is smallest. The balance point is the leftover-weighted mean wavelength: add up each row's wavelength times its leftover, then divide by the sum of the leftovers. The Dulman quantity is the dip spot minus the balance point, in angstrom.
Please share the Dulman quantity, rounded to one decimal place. 4.0 angstrom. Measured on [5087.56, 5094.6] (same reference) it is 3.1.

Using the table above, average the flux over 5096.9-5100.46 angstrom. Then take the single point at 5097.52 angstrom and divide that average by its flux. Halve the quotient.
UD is 0.56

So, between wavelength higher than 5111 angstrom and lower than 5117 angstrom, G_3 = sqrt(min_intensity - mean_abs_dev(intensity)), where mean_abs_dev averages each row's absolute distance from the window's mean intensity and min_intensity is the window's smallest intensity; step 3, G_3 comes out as 4.76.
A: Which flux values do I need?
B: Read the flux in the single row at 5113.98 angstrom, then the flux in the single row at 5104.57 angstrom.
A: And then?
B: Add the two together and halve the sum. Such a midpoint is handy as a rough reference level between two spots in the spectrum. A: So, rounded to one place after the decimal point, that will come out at 25.6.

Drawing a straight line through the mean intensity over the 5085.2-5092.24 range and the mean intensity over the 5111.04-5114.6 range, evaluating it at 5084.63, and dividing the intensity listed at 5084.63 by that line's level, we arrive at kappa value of 0.94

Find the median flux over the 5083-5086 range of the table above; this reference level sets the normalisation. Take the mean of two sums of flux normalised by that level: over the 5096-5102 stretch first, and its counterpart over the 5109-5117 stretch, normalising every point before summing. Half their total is 5.9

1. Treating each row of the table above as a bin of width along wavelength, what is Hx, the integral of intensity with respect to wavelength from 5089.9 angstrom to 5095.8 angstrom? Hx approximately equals 159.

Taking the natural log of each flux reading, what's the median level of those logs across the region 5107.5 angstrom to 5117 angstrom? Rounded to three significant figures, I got 3.19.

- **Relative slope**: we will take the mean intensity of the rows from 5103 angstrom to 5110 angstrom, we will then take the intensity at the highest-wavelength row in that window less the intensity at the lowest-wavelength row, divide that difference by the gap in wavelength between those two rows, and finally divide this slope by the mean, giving -0.008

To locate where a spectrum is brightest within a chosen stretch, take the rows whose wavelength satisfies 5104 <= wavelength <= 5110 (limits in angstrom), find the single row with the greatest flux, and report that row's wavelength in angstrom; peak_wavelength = 5108.10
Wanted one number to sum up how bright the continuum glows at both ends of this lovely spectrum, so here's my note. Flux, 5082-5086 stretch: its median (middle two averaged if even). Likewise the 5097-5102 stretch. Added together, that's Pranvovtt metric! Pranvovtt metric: 52.5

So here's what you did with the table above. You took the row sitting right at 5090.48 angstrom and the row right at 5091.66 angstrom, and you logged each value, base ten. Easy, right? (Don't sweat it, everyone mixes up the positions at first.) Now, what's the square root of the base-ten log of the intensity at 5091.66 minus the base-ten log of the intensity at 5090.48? 0.23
